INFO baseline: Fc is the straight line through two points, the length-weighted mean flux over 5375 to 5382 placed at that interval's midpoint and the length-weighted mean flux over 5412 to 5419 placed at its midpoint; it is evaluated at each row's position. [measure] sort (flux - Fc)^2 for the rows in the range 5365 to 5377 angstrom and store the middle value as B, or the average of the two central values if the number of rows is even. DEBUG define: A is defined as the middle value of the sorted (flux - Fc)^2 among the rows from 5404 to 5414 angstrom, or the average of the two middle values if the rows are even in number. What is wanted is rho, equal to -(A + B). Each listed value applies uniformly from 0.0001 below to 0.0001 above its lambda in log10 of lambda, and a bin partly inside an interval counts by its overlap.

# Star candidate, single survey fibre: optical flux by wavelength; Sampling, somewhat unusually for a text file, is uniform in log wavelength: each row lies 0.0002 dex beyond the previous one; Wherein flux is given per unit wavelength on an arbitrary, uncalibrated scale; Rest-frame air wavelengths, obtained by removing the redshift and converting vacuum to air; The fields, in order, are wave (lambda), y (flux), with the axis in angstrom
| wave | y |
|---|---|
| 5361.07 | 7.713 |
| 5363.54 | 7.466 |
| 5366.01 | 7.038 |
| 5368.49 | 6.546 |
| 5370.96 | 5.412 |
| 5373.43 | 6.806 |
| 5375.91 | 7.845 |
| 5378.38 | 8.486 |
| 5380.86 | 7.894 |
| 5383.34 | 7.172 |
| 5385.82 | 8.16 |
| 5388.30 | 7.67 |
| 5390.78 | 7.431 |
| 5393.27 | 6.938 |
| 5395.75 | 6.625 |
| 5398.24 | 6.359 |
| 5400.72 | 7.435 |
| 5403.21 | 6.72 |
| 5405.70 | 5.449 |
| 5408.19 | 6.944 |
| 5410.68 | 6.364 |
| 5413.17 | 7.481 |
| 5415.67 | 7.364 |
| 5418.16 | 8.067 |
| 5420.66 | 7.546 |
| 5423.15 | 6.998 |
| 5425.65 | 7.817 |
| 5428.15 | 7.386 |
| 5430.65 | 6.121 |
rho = -3.0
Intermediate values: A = 1.1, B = 1.8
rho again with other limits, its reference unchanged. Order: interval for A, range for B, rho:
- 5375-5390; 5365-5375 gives -2.4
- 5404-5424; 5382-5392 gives -0.4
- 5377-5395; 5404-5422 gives -0.4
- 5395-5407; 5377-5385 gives -1.7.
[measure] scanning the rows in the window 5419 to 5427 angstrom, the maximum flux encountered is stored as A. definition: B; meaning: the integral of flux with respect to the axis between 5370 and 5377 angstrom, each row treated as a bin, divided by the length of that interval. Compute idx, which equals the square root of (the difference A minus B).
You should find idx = 1.05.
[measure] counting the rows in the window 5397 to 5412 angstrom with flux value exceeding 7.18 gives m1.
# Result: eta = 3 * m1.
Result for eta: 3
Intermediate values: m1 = 1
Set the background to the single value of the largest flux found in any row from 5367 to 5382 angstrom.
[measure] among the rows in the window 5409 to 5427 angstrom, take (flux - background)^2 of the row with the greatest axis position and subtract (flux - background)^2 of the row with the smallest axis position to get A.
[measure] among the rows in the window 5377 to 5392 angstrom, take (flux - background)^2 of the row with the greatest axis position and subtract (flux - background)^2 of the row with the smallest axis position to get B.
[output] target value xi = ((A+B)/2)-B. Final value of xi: -3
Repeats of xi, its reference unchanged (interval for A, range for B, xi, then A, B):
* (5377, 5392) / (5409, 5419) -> 3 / 1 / -4.3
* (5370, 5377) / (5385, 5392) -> -5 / -9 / 1.0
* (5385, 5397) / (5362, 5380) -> 2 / 3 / -1.0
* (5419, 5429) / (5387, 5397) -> -1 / 0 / 2.8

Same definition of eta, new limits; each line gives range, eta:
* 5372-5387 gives 12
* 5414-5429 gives 15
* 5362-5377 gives 6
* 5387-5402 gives 9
